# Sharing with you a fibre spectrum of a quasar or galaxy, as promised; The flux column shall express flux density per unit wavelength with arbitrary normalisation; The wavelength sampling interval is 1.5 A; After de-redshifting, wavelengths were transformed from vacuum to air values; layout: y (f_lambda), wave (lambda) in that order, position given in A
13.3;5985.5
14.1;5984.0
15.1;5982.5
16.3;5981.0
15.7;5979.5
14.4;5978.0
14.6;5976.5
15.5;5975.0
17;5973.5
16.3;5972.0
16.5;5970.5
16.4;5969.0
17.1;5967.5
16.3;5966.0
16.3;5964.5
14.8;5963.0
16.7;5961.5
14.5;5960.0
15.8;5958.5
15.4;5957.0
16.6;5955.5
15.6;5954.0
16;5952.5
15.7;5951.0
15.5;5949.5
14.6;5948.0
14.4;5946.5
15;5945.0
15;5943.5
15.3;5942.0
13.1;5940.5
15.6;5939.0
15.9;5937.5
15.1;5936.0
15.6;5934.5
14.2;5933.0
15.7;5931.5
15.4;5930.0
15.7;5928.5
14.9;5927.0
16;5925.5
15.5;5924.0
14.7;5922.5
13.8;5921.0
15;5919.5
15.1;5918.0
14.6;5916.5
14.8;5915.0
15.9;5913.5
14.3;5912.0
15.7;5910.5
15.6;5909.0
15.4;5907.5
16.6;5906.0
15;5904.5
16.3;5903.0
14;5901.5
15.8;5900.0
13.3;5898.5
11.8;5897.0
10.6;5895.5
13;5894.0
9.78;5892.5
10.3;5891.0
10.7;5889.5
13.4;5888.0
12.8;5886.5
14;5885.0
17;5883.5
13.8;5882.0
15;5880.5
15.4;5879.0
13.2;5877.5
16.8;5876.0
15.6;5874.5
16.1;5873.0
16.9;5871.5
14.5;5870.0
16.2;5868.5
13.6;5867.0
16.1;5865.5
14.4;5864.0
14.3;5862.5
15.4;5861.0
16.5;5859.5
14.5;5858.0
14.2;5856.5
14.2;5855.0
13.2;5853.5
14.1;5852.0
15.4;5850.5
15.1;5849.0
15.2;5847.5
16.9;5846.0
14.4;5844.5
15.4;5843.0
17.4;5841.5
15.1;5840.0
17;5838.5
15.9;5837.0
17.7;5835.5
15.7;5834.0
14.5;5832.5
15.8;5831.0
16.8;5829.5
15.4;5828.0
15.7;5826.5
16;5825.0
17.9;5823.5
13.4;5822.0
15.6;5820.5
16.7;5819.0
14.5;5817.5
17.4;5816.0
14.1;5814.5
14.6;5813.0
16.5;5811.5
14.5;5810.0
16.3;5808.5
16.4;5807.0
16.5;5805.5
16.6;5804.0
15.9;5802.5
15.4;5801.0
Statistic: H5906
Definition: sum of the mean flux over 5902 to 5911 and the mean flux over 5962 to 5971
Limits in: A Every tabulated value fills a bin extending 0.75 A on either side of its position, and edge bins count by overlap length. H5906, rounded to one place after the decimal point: 32.0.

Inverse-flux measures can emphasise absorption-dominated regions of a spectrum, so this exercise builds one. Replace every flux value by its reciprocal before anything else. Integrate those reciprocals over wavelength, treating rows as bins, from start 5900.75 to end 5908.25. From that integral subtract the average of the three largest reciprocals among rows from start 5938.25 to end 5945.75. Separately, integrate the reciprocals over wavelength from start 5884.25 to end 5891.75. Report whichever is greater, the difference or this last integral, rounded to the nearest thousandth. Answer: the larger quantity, 0.622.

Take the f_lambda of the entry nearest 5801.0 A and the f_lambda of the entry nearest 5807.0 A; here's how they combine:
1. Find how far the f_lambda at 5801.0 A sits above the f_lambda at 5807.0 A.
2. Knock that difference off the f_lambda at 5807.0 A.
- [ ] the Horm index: 17.4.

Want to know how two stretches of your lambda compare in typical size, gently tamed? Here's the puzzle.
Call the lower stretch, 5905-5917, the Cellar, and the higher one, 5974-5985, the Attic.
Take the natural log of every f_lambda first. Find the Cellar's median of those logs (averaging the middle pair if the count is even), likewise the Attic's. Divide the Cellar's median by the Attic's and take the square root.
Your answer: 1.005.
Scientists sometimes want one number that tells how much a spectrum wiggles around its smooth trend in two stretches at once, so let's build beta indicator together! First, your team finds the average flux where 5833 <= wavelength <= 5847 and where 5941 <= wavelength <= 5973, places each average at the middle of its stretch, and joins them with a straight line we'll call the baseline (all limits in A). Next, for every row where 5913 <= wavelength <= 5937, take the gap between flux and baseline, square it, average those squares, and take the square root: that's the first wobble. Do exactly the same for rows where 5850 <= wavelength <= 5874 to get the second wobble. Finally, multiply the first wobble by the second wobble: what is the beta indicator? 1.4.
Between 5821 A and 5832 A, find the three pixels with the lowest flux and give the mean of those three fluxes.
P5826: 14.8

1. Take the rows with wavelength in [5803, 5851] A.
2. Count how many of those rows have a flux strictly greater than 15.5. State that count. 19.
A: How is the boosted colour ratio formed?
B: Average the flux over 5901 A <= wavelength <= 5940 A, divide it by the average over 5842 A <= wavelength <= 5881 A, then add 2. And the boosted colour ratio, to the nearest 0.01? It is 3.01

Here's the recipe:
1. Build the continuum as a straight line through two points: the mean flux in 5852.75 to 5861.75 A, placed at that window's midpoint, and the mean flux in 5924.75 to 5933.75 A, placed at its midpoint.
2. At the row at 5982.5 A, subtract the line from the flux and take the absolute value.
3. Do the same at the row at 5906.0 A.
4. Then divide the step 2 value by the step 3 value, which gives 0.47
